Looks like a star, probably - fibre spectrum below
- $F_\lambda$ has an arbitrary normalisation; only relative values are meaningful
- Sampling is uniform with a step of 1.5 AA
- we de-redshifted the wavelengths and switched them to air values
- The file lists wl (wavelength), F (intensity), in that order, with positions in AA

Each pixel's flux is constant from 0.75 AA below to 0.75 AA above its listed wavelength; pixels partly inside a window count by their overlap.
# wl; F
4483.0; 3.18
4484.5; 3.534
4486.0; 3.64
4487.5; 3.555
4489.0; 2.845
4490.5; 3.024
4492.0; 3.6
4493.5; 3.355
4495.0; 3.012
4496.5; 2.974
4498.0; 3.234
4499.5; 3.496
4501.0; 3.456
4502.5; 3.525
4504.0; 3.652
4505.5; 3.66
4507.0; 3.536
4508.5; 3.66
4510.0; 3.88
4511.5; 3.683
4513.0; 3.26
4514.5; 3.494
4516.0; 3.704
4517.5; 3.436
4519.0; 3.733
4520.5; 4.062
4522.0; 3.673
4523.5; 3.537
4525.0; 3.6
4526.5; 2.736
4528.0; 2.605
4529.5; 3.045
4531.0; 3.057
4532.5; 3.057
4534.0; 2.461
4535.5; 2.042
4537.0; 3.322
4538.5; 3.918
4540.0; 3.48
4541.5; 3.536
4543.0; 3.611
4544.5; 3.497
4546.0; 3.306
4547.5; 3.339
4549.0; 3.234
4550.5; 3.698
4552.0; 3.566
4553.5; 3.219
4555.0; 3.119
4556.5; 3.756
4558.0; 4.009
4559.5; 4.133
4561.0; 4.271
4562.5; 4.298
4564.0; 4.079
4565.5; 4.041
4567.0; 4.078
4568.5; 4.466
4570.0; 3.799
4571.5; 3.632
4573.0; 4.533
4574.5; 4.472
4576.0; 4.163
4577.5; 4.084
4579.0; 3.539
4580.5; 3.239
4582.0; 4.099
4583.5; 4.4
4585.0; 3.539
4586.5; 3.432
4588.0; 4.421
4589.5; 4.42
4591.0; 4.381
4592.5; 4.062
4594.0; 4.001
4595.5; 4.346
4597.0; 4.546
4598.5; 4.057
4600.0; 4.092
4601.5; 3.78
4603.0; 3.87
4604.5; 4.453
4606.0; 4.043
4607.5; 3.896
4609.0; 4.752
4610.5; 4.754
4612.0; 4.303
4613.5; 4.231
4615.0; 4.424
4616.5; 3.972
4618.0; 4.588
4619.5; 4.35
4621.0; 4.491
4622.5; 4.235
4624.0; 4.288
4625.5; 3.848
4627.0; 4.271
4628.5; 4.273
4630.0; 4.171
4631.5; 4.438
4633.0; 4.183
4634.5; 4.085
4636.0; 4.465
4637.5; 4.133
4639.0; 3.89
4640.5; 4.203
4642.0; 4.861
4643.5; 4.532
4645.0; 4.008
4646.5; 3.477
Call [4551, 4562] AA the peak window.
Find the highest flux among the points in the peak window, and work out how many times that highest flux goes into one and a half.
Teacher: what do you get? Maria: 0.35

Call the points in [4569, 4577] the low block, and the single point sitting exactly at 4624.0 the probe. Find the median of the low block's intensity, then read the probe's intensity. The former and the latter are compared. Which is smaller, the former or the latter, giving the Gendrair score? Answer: 4.2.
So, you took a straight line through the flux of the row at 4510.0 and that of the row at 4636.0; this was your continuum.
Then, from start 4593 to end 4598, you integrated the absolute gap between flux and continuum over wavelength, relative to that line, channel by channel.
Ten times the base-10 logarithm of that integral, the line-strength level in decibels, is 0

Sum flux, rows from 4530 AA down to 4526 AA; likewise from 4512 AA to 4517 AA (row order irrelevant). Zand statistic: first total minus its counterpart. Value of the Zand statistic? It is -2.1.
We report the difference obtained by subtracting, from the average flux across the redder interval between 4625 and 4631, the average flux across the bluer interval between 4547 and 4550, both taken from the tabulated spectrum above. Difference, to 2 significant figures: 0.85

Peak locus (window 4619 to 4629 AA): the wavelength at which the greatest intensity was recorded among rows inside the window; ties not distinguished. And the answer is 4621.0 AA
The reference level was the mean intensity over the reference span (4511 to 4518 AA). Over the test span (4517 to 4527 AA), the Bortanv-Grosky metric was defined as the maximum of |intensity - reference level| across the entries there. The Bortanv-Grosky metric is 0.8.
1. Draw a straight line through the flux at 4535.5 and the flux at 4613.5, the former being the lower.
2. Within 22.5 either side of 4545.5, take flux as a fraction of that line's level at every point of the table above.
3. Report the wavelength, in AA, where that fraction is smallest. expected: 4535.5 AA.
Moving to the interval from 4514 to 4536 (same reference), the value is 4535.5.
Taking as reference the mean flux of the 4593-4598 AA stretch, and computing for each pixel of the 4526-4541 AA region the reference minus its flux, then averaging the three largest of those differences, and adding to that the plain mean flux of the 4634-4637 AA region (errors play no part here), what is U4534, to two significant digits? 6.2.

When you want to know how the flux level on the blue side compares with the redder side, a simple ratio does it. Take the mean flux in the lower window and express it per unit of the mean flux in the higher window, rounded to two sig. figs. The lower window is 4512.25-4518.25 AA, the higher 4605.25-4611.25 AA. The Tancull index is 0.80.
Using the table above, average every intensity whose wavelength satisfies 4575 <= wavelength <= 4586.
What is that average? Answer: 3.9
